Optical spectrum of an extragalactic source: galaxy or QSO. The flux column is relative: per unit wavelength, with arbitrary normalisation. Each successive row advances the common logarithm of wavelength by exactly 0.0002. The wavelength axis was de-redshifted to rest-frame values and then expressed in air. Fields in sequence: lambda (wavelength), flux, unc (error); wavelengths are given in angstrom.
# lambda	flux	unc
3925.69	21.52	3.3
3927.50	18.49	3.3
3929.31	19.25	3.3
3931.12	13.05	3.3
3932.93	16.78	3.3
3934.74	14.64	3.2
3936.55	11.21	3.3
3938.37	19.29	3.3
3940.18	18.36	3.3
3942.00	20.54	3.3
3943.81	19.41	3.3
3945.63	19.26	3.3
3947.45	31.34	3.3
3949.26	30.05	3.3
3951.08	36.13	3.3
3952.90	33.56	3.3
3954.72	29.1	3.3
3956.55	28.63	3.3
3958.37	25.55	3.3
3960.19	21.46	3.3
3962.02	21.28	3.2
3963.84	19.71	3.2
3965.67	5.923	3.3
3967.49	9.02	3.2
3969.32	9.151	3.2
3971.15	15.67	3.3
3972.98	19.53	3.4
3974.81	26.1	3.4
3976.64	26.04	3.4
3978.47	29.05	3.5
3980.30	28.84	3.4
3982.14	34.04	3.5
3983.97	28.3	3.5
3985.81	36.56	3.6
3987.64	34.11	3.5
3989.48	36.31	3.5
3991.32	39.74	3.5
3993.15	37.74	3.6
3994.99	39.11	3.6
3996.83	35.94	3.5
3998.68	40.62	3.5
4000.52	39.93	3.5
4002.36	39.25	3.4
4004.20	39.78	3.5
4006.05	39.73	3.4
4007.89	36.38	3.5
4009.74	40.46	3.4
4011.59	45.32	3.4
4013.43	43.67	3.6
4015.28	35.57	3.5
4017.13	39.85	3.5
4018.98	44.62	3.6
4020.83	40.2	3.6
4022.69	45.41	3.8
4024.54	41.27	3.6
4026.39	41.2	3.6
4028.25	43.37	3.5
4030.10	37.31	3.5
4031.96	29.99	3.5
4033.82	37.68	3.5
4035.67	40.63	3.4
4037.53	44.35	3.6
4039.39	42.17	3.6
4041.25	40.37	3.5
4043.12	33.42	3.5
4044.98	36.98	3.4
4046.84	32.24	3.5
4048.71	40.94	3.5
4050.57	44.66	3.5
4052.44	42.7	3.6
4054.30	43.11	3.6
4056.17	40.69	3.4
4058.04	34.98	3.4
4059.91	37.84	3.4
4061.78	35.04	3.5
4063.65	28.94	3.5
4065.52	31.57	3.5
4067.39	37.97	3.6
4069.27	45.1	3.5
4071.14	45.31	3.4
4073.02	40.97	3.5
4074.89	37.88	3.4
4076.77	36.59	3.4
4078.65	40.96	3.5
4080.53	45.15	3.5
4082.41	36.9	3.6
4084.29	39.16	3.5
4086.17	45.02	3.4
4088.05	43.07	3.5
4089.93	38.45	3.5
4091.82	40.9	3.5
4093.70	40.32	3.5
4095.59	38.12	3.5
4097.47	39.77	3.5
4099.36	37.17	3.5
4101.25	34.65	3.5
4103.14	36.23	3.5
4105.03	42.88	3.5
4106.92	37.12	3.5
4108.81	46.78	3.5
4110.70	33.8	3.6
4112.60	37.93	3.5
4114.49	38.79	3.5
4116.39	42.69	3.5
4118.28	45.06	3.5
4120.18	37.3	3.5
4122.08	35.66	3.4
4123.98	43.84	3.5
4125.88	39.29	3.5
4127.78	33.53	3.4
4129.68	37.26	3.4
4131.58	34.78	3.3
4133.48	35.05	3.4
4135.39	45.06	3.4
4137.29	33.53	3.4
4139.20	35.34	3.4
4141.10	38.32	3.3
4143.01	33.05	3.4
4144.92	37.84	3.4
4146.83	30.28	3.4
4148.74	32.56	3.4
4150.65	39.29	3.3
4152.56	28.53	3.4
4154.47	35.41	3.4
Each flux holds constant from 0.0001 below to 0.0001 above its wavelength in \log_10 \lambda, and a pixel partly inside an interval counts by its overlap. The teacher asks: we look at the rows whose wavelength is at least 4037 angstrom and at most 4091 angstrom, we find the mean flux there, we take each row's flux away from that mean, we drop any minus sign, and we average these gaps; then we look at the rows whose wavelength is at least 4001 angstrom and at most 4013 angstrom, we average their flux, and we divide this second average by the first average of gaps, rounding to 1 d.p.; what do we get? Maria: 10.9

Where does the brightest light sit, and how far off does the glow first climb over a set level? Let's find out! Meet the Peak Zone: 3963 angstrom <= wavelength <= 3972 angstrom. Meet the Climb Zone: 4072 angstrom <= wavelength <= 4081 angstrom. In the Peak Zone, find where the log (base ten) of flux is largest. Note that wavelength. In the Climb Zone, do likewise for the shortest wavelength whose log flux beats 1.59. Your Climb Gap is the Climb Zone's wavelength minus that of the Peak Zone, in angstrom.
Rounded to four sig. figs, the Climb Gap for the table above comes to 109.2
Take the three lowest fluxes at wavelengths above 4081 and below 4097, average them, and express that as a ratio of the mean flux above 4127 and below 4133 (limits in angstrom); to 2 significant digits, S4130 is 1.1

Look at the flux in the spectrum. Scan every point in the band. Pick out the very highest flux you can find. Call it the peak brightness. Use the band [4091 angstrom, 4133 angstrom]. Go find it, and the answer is 46.78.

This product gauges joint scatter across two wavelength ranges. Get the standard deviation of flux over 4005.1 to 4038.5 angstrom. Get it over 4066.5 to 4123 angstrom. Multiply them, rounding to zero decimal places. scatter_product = 14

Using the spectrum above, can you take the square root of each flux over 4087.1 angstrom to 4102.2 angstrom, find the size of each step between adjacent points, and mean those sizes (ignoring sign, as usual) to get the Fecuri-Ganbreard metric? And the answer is 0.19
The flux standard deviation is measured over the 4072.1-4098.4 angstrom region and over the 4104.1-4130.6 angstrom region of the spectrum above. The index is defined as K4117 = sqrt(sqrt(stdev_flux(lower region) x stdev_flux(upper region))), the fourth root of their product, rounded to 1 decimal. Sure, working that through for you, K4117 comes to 1.8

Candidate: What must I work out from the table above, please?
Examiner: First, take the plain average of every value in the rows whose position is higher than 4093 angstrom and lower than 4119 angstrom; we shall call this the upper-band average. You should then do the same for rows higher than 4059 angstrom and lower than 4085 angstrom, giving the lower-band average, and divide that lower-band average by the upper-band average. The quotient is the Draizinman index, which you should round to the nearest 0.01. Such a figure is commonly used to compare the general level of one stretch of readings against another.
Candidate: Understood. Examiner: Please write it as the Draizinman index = 0.98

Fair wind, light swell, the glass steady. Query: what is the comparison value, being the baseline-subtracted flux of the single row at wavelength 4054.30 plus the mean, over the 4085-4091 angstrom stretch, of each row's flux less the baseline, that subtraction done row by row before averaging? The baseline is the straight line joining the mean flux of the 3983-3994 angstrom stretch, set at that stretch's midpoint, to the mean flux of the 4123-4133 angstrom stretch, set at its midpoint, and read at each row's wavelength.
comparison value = 12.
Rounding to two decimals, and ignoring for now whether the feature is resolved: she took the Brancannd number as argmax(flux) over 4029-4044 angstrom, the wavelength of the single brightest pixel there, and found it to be 4037.53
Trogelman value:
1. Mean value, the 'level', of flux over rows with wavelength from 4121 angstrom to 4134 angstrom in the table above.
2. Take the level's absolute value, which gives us 37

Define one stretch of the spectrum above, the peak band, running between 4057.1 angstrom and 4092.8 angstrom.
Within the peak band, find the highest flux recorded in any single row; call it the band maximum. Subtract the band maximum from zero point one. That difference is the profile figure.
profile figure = -45.2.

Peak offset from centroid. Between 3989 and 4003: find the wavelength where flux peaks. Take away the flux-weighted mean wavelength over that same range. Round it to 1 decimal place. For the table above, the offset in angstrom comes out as 2.7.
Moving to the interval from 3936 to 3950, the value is 3.5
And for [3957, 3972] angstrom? -5.1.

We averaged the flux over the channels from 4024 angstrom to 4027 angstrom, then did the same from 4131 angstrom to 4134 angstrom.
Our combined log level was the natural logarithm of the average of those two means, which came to 3.64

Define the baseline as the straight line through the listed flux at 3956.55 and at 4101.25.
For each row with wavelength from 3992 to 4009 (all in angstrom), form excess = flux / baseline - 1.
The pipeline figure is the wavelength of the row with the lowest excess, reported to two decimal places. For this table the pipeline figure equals 4007.89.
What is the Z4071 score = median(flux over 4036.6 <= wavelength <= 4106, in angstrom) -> 40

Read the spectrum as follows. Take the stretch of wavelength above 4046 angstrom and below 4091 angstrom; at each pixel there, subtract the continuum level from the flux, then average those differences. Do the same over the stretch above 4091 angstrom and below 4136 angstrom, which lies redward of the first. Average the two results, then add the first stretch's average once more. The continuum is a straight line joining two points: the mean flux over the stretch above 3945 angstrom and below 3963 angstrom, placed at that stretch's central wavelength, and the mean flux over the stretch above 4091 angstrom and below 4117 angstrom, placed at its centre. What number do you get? 4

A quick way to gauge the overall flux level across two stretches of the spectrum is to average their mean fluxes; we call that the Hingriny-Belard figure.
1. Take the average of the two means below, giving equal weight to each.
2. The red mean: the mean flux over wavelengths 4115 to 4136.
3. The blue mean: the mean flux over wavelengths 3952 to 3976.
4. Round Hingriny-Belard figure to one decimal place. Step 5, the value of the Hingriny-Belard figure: 29.7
